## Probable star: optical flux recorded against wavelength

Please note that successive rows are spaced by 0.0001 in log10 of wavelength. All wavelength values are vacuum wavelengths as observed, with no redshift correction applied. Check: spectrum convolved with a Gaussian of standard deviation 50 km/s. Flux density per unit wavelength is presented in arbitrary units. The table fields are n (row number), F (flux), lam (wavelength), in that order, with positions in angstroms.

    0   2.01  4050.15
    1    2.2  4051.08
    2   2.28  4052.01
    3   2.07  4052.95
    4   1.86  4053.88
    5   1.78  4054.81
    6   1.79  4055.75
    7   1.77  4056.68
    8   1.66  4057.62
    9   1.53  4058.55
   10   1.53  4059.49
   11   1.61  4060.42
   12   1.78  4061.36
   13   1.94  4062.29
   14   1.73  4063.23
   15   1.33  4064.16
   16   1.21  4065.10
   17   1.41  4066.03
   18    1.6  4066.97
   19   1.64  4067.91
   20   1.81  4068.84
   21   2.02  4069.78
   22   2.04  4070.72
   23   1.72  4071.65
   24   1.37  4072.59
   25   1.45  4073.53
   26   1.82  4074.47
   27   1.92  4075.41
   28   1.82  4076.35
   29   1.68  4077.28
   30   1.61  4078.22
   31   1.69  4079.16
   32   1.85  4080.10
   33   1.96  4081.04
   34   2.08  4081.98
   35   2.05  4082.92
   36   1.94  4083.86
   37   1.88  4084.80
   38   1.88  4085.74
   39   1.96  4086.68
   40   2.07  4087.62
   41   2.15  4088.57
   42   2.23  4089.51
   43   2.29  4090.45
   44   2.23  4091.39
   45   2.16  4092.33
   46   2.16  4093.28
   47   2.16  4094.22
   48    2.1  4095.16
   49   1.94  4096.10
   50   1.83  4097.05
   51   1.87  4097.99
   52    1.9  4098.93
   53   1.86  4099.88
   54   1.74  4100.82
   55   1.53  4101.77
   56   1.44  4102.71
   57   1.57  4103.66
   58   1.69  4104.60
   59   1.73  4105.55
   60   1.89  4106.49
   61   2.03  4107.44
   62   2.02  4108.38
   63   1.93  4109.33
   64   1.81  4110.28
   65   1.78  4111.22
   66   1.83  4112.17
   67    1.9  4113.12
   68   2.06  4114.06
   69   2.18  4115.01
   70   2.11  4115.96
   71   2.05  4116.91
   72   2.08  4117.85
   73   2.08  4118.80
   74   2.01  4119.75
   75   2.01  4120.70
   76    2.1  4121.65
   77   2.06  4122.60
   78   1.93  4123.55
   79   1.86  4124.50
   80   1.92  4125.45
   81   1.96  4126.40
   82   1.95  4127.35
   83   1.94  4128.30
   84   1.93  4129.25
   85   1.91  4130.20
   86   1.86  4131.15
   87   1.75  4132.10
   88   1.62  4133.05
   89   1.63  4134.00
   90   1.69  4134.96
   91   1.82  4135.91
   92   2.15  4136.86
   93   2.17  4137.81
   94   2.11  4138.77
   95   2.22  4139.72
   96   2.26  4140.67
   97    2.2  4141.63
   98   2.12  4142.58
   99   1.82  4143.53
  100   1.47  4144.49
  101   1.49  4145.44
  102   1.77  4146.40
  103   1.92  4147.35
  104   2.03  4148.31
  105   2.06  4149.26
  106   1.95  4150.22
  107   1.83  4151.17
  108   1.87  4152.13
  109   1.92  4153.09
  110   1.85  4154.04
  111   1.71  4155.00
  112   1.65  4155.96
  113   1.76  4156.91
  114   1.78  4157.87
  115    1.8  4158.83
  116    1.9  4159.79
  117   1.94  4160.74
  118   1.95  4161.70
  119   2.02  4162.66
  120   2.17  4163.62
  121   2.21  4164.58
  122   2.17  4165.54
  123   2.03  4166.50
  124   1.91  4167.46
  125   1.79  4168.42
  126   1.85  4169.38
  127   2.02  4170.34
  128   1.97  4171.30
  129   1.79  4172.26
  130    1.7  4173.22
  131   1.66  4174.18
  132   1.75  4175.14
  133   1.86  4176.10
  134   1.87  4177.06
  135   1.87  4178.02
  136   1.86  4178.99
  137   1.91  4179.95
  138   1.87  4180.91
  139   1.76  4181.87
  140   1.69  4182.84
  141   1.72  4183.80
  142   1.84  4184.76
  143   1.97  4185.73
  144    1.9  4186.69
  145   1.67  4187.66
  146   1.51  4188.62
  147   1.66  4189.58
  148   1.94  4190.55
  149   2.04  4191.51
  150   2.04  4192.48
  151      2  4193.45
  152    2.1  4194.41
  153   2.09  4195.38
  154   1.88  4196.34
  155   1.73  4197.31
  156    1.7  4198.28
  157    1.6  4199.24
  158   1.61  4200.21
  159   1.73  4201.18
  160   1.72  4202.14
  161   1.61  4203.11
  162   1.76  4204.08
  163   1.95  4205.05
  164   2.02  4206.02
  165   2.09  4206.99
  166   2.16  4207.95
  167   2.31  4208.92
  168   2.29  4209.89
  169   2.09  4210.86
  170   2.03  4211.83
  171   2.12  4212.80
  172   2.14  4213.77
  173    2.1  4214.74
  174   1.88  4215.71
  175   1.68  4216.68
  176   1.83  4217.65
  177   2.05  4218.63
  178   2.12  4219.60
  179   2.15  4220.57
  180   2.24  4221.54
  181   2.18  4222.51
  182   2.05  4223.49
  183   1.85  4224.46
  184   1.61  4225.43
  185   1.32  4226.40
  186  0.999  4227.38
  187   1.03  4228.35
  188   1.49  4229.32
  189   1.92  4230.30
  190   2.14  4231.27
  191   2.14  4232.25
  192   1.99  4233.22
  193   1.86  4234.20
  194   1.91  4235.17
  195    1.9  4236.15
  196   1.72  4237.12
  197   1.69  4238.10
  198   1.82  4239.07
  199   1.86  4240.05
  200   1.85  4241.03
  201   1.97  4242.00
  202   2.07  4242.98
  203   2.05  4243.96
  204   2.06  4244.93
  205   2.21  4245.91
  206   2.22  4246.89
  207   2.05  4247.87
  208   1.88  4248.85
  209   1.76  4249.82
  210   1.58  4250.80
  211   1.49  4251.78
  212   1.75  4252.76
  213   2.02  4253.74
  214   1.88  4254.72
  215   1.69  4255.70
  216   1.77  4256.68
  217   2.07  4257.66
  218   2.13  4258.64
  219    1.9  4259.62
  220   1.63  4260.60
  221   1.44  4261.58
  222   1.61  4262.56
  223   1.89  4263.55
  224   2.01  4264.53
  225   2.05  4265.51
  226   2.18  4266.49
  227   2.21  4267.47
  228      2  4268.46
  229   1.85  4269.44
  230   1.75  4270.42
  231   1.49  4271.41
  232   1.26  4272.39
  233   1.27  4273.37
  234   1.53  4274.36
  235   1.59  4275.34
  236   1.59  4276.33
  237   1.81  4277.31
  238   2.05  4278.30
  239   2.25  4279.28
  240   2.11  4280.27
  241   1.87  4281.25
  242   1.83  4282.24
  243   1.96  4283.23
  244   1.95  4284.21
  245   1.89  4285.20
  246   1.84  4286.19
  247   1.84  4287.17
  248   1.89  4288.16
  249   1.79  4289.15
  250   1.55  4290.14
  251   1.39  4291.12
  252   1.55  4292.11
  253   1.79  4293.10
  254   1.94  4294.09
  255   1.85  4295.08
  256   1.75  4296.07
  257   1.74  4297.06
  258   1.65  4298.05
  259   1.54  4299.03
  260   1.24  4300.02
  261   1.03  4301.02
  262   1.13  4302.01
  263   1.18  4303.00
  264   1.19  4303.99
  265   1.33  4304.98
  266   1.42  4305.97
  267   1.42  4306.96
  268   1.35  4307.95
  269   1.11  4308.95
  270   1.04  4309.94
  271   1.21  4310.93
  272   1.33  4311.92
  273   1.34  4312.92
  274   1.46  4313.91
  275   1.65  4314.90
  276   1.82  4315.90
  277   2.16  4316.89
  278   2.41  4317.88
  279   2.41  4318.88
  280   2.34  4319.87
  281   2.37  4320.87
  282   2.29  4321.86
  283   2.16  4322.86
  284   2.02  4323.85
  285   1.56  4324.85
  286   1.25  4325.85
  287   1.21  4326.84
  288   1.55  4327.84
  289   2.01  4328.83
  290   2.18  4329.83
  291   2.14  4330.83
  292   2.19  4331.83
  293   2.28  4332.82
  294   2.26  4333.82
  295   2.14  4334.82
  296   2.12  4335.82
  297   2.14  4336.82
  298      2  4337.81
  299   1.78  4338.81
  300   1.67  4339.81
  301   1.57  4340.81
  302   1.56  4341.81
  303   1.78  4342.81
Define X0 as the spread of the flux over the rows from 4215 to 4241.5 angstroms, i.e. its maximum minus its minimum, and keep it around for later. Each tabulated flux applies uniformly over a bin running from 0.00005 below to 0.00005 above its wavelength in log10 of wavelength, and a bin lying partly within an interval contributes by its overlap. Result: 1.24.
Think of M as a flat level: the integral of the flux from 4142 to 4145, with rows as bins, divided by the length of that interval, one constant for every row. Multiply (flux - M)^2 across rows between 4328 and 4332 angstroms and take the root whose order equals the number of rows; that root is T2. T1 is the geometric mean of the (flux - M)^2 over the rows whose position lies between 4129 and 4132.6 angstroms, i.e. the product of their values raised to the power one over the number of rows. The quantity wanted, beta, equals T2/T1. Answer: 17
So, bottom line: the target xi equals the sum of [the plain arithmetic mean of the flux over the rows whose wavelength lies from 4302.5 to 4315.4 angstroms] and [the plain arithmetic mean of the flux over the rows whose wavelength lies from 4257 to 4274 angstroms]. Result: 3.12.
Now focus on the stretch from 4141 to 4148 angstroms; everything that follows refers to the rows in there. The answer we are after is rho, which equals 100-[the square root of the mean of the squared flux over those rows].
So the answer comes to 98.2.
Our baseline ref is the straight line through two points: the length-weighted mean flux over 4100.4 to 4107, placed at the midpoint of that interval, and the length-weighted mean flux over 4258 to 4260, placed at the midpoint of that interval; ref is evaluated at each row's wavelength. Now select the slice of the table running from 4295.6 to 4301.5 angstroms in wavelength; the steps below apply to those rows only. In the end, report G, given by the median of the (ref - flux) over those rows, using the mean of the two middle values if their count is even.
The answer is 0.53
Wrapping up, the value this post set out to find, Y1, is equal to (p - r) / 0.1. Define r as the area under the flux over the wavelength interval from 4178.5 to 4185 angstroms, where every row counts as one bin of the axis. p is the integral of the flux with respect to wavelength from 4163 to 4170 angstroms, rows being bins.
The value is 24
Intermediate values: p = 14.1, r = 11.7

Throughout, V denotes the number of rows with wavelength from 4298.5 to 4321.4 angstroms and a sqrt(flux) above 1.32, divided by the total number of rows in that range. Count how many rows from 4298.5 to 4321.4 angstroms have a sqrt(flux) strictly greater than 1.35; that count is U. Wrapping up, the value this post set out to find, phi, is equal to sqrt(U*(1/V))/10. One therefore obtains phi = 0.44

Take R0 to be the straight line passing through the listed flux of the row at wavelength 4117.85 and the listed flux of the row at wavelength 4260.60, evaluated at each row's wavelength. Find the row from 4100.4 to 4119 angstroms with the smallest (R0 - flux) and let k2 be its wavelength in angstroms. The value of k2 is 4115.01 angstroms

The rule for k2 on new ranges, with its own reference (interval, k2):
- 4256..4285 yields 4279.28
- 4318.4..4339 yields 4318.88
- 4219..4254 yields 4246.89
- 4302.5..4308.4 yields 4306.96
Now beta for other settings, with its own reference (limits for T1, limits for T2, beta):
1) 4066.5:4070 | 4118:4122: 7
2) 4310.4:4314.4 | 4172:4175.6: 0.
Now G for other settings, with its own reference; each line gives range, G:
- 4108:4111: -0.26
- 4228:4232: 0.25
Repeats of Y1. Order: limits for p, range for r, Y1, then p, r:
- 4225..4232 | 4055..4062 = -11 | 10.6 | 11.7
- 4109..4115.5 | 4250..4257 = 4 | 12.5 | 12.2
